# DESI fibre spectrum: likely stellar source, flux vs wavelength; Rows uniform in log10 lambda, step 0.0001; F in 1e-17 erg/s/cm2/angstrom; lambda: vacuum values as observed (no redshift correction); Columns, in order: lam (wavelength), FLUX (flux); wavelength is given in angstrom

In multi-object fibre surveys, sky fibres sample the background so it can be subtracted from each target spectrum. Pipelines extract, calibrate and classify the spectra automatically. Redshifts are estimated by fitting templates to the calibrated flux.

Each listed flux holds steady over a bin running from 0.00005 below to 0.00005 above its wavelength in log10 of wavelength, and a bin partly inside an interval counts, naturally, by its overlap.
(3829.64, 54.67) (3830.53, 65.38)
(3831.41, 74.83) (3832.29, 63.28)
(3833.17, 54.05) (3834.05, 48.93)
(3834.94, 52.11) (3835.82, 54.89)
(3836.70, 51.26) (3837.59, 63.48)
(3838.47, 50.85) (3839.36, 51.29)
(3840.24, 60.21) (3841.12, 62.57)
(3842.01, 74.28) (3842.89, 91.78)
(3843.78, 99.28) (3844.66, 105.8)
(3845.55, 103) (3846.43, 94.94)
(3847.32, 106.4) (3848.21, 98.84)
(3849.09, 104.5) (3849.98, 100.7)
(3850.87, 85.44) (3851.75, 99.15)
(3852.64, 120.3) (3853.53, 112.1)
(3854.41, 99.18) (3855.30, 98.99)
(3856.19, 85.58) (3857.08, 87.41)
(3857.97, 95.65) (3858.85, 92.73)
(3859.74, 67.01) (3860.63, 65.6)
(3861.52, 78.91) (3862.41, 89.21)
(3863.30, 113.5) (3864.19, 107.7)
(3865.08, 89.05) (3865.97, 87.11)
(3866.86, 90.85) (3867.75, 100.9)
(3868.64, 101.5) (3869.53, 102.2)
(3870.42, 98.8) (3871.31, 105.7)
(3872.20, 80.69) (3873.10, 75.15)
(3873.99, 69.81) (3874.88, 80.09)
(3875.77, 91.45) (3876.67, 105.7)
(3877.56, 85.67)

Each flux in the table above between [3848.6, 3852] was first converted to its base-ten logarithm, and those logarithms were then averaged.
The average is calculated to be 1.99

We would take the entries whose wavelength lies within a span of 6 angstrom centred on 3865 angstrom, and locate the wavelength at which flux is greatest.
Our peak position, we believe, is 3863.30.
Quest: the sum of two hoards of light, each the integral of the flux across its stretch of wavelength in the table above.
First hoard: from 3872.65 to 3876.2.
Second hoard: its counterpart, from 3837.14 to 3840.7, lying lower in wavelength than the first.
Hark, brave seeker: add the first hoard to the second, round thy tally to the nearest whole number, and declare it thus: 482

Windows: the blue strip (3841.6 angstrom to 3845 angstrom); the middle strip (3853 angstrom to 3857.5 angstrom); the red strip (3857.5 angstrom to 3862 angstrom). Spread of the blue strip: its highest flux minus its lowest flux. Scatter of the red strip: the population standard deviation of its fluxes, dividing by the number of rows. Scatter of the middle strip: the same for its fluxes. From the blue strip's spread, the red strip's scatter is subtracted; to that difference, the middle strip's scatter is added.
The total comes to 29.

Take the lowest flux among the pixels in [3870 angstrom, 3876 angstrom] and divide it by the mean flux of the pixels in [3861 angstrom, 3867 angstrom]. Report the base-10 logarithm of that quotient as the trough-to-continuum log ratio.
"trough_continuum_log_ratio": -0.13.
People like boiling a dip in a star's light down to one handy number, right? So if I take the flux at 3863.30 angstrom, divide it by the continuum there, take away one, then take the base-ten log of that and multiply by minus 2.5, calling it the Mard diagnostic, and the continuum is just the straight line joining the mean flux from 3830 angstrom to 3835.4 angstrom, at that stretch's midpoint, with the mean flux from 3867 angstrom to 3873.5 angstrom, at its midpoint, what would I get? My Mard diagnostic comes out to 1.4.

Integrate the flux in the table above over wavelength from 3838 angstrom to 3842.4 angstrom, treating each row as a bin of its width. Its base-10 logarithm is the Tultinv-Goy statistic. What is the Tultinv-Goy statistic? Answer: 2.42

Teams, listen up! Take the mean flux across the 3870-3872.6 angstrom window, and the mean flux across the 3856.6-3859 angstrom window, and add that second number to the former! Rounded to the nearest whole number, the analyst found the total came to 187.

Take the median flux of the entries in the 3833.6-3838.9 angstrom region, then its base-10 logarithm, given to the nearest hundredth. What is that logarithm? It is 1.71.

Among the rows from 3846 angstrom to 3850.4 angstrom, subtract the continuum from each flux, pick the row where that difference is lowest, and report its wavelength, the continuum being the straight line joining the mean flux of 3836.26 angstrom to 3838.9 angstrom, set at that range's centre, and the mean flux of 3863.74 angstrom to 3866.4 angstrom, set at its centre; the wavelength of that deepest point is 3846.43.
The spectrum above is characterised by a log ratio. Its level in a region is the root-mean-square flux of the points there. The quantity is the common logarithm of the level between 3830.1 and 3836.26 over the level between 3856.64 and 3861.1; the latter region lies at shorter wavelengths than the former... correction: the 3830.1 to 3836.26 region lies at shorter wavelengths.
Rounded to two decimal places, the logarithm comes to -0.14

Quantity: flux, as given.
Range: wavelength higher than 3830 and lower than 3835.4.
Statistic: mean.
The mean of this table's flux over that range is 60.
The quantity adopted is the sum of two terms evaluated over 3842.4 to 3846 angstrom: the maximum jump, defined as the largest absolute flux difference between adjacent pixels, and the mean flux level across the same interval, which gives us 107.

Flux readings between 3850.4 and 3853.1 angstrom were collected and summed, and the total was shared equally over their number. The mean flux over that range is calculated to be 102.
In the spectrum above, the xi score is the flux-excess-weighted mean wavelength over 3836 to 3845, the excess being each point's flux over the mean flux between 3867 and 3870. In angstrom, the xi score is 3839.2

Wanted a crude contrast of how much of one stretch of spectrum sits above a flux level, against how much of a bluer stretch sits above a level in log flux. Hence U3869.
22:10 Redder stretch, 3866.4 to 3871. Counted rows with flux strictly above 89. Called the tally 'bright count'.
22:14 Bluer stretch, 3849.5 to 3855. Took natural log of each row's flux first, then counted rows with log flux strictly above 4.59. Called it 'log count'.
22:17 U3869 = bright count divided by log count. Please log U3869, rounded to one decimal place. 1.0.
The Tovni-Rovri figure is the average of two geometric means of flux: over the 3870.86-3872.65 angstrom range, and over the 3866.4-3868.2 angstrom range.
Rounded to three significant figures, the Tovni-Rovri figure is 94.0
